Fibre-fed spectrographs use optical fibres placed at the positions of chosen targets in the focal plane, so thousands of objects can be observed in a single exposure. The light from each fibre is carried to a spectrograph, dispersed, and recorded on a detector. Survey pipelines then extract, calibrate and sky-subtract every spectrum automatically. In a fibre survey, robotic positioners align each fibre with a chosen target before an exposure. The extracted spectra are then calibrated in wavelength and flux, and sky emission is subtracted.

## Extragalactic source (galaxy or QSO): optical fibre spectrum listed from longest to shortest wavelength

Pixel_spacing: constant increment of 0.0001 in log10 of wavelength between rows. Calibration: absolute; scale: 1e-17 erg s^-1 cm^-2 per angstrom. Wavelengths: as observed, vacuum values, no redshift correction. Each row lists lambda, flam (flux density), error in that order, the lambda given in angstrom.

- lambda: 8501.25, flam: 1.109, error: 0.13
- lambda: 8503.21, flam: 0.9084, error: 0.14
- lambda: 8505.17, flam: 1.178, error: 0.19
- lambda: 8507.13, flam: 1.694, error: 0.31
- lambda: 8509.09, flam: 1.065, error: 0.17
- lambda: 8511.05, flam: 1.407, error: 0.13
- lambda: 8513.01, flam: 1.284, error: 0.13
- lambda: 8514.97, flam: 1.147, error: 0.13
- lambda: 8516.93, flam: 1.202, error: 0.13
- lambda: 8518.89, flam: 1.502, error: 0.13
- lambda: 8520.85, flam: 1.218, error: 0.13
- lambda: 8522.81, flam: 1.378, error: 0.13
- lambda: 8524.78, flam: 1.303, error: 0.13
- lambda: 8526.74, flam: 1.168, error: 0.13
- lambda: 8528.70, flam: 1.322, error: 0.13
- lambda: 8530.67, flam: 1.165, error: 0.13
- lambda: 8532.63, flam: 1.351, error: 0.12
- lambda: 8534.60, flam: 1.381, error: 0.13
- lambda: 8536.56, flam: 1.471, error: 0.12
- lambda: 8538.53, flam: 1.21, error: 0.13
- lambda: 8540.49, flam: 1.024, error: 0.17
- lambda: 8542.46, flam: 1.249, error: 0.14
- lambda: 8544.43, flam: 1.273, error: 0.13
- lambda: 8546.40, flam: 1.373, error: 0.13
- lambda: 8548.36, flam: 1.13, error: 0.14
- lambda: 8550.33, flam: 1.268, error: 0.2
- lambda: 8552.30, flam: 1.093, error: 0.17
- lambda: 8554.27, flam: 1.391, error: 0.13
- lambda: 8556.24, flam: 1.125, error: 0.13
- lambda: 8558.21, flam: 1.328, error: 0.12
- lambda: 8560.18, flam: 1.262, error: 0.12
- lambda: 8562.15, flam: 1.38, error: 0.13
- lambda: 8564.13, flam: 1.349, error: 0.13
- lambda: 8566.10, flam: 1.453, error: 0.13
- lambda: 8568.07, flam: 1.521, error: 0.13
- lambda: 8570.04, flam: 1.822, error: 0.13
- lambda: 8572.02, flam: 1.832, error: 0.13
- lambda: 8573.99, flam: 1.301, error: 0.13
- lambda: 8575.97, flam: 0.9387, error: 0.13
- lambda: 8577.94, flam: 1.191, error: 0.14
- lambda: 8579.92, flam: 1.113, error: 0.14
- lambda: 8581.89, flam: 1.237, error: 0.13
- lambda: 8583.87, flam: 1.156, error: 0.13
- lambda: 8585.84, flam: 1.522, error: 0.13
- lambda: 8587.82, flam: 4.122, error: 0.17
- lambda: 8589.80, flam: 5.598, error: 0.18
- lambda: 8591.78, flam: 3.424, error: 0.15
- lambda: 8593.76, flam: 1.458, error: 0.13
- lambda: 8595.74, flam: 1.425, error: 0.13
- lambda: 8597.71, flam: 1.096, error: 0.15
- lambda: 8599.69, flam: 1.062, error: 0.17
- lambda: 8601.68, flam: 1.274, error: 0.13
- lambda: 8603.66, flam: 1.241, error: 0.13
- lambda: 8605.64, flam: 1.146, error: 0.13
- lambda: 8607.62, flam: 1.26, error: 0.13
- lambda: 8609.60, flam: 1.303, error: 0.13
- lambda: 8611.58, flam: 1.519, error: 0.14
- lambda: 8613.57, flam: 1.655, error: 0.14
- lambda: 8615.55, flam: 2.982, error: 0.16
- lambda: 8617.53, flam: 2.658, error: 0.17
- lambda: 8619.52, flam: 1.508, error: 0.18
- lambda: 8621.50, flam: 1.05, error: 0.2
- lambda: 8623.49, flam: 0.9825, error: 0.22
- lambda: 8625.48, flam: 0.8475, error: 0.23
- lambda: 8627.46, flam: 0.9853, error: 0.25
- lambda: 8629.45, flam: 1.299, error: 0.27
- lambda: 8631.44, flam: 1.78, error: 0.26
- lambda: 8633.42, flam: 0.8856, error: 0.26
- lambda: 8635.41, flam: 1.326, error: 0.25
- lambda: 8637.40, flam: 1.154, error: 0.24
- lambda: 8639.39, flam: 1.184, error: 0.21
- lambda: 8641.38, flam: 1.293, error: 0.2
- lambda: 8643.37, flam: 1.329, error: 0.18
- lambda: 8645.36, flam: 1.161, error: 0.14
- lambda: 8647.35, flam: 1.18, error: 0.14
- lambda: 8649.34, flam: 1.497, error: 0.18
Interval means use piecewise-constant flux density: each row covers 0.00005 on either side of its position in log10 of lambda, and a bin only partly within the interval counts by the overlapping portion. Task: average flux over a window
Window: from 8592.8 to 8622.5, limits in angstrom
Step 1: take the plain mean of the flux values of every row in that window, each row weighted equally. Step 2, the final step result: 1.51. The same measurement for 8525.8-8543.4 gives 1.26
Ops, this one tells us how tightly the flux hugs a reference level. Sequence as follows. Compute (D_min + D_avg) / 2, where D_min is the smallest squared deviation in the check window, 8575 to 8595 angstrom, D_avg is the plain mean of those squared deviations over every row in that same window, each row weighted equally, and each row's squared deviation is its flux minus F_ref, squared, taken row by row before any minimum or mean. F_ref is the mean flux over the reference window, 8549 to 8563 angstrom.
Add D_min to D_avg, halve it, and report 1.6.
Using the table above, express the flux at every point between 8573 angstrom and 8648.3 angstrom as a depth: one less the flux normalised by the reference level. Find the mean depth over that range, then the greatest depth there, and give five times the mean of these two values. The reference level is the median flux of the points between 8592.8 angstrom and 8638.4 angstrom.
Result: 0.3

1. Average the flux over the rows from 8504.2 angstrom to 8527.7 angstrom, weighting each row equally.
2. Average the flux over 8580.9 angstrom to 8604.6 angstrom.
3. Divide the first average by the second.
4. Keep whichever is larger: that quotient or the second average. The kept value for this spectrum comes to 2.1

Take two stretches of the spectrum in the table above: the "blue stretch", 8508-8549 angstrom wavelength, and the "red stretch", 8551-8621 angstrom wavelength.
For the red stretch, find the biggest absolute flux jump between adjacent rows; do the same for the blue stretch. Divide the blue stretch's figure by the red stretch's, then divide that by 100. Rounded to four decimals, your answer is 0.0013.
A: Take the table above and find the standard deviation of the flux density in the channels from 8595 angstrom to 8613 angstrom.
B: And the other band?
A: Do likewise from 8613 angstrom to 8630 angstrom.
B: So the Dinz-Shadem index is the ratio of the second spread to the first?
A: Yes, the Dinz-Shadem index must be 5.2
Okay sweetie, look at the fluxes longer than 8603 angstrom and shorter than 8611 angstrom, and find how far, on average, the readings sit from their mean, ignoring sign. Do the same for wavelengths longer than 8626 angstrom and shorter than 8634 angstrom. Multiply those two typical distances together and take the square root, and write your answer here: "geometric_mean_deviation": 0.12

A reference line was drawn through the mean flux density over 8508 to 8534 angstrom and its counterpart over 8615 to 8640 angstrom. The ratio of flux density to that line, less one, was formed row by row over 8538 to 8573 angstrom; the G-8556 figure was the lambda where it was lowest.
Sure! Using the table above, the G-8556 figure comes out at 8540.49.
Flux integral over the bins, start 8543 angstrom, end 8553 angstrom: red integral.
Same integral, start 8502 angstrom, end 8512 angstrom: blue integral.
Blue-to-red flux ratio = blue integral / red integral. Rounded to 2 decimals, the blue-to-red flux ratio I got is 1.01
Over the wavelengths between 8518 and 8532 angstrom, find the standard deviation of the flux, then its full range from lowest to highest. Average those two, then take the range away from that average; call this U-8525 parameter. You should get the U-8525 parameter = -0.11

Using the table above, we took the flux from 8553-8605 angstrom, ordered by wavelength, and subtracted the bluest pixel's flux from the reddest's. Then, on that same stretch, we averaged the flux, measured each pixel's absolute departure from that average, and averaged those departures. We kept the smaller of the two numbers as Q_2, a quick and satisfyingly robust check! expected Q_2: -0.15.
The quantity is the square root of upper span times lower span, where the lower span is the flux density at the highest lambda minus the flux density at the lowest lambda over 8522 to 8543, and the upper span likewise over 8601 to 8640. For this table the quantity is 0.11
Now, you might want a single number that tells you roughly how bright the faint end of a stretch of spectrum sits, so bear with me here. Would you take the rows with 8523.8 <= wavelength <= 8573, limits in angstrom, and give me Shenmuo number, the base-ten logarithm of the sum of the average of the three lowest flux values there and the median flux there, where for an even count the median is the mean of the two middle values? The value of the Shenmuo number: 0.38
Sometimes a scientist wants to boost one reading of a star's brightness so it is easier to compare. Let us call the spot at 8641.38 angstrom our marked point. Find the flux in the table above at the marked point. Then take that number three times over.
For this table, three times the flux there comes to 3.9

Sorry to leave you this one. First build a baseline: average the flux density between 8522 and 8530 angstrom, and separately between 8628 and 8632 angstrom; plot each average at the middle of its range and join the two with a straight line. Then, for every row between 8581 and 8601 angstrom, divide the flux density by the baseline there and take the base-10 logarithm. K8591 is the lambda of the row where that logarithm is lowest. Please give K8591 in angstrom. 8599.69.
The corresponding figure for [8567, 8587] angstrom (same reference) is 8575.97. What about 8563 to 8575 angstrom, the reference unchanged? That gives 8573.99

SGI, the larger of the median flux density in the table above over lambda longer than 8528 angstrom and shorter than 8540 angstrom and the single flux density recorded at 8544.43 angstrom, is 1.34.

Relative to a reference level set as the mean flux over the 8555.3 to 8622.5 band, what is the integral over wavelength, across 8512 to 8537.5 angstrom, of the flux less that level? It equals -9.9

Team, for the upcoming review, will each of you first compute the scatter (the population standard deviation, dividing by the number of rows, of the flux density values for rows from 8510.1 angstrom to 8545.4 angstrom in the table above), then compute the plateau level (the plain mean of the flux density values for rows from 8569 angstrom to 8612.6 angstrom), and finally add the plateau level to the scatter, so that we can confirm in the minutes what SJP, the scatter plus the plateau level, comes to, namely 1.85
